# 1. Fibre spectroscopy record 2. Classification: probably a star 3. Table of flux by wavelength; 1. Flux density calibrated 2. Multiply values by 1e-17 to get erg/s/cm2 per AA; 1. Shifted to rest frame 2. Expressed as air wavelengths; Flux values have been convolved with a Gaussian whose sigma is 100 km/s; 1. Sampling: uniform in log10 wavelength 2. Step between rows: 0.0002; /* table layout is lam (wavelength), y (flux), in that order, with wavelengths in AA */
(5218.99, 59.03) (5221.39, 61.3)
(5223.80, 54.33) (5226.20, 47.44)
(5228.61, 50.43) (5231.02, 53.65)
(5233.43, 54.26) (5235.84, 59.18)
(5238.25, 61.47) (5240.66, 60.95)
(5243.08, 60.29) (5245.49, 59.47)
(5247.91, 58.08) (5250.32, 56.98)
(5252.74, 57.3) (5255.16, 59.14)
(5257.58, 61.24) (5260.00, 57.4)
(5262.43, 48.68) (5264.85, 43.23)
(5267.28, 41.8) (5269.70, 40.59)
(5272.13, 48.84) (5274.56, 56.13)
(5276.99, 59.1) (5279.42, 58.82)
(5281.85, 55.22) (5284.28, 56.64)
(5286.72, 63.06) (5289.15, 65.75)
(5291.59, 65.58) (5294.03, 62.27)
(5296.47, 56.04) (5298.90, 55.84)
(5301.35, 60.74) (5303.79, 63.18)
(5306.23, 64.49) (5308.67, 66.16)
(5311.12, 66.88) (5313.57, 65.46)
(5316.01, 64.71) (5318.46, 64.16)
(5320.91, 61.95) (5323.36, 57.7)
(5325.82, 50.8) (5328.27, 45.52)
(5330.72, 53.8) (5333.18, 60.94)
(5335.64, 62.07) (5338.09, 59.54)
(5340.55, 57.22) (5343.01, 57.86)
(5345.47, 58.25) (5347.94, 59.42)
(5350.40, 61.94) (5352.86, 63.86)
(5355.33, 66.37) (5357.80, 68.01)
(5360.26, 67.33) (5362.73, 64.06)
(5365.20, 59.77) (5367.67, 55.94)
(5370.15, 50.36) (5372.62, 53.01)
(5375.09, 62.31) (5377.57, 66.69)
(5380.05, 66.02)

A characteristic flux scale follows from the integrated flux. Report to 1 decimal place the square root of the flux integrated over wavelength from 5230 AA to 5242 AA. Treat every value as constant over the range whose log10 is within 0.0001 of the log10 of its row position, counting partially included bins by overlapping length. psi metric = 26.4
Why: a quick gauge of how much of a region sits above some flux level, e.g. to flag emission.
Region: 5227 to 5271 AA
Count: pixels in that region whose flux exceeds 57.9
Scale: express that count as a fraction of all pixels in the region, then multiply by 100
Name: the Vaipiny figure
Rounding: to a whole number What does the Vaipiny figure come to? 44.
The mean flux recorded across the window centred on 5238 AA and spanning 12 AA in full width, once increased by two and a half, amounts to 62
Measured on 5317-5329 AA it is 59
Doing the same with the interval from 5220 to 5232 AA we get 56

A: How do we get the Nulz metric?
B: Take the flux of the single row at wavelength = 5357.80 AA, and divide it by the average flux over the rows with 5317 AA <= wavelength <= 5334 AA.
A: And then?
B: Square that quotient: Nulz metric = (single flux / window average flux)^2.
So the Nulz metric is 1.45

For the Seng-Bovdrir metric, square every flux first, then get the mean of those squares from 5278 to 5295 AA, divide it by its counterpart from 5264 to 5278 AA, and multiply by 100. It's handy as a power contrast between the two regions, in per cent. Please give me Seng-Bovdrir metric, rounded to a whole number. 157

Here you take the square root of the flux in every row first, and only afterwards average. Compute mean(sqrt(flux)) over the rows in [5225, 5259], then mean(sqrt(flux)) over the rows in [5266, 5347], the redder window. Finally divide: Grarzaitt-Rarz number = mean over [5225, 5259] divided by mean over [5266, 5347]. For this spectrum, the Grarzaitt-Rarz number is 0.99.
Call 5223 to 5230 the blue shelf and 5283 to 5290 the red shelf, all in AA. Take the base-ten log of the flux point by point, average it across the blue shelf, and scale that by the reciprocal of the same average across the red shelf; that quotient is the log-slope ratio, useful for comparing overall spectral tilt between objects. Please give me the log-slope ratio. 0.95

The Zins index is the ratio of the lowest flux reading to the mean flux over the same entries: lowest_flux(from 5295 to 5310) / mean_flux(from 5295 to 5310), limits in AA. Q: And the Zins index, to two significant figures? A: 0.91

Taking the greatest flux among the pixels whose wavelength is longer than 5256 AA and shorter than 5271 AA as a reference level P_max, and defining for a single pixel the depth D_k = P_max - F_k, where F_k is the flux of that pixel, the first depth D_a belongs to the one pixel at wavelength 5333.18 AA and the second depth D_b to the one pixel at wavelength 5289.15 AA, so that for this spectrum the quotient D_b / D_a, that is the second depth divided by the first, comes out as -15.0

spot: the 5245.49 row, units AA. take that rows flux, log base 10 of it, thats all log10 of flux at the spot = 1.77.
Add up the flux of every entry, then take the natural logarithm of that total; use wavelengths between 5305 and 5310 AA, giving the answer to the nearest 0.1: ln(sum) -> 4.9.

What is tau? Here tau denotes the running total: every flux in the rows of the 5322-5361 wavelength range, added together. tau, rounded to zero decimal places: 951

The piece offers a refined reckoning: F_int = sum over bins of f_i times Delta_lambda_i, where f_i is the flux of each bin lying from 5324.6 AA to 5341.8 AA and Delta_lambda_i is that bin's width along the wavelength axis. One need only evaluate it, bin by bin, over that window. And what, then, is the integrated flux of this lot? 958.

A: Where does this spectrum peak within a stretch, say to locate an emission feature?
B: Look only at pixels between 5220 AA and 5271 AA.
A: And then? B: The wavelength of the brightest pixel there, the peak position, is 5238.25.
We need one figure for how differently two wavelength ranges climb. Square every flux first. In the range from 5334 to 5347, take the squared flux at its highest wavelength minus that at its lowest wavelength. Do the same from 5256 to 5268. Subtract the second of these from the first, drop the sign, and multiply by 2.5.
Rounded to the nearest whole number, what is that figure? 3859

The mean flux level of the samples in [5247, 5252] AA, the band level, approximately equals 57.5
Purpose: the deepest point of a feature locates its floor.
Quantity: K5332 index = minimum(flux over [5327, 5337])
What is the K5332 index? 45.52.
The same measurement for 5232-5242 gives 54.26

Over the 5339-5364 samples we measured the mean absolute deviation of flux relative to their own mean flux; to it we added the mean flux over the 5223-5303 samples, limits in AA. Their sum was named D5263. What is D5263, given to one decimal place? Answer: 59.6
